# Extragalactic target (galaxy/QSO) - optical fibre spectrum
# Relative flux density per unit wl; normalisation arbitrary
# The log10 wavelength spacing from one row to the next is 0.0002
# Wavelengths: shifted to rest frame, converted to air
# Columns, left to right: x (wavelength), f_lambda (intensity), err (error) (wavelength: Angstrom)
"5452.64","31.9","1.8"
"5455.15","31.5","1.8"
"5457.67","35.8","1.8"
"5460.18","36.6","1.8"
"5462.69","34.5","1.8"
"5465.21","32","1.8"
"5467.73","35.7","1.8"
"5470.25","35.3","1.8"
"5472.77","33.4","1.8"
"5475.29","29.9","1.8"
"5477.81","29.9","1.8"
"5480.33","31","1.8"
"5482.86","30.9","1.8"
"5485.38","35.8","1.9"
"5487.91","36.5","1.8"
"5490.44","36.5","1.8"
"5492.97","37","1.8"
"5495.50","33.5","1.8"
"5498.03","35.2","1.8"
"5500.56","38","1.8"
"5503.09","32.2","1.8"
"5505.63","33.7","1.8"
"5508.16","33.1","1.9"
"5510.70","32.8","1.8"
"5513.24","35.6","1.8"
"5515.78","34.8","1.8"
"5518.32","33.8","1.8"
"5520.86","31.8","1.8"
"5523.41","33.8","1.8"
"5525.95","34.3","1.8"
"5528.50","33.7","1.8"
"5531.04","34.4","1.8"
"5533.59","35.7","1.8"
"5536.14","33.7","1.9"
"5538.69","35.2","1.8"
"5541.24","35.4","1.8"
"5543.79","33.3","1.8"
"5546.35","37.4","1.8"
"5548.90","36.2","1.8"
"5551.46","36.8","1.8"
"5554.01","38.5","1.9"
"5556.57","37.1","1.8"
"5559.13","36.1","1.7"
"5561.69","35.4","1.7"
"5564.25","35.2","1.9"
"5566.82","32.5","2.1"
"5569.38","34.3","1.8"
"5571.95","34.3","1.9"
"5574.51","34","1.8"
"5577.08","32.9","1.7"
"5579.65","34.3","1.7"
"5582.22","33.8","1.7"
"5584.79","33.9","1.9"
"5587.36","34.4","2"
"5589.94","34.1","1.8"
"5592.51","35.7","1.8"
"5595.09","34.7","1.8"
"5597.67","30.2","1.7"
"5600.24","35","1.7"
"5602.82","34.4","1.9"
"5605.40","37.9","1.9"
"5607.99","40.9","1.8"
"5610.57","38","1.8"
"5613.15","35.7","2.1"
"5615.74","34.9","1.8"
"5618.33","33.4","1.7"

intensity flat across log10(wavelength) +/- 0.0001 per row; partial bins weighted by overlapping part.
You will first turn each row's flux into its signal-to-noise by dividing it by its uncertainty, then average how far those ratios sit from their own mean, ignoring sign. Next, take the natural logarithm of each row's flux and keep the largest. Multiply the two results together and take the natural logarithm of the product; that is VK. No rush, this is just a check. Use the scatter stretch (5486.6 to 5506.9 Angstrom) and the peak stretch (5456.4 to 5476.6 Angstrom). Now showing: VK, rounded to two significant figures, 1.2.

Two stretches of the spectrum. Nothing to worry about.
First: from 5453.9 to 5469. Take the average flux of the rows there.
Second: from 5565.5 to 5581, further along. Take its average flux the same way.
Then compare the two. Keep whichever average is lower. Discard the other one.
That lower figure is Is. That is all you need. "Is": 33.7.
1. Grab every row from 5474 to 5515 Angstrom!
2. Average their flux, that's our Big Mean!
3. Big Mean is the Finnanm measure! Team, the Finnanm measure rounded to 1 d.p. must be 33.9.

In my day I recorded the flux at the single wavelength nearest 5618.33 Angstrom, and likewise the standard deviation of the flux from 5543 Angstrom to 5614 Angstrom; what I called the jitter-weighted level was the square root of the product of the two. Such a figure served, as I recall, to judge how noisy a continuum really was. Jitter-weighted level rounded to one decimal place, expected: 8.4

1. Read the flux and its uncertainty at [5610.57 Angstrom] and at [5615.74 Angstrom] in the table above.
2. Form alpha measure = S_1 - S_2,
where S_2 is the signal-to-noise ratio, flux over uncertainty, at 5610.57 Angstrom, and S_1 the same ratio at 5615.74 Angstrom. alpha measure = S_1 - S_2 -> -1.7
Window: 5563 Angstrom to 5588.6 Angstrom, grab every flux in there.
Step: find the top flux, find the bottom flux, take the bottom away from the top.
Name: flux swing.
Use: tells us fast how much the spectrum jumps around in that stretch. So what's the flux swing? 2.7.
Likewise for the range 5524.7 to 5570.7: 6.0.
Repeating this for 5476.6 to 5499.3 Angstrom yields 7.1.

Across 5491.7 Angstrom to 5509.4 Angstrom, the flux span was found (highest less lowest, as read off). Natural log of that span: 1.76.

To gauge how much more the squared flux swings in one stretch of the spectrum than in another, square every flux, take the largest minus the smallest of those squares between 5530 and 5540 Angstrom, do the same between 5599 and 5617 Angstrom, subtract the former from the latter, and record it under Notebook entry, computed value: 351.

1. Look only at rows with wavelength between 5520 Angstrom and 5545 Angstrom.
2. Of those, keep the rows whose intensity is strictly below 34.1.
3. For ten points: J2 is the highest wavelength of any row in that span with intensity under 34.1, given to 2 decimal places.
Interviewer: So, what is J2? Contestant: 5543.79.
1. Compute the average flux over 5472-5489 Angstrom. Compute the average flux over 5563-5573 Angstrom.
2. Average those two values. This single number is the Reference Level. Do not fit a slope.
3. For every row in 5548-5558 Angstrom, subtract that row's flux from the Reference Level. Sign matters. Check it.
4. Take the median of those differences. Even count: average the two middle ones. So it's -3.7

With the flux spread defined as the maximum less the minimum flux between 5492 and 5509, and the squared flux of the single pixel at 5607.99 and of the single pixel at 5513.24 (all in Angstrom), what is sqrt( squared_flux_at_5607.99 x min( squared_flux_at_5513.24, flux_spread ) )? 99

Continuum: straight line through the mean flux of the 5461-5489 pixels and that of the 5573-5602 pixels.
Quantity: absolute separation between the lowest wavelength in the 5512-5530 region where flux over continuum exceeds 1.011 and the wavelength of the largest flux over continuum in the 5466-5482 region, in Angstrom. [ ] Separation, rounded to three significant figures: 45.5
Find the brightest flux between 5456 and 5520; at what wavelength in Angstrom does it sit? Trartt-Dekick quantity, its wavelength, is 5500.56 Angstrom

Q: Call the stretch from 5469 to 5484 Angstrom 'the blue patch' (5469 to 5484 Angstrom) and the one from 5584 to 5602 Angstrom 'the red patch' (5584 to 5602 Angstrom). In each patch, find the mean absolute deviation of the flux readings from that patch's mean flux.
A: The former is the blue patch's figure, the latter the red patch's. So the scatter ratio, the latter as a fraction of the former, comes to 0.64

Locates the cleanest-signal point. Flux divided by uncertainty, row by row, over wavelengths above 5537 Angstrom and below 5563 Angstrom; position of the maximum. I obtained 5559.13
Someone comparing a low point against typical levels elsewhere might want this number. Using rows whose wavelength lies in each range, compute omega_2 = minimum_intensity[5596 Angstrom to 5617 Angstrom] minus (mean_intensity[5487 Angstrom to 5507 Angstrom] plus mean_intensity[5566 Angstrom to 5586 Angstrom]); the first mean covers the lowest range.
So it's -39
